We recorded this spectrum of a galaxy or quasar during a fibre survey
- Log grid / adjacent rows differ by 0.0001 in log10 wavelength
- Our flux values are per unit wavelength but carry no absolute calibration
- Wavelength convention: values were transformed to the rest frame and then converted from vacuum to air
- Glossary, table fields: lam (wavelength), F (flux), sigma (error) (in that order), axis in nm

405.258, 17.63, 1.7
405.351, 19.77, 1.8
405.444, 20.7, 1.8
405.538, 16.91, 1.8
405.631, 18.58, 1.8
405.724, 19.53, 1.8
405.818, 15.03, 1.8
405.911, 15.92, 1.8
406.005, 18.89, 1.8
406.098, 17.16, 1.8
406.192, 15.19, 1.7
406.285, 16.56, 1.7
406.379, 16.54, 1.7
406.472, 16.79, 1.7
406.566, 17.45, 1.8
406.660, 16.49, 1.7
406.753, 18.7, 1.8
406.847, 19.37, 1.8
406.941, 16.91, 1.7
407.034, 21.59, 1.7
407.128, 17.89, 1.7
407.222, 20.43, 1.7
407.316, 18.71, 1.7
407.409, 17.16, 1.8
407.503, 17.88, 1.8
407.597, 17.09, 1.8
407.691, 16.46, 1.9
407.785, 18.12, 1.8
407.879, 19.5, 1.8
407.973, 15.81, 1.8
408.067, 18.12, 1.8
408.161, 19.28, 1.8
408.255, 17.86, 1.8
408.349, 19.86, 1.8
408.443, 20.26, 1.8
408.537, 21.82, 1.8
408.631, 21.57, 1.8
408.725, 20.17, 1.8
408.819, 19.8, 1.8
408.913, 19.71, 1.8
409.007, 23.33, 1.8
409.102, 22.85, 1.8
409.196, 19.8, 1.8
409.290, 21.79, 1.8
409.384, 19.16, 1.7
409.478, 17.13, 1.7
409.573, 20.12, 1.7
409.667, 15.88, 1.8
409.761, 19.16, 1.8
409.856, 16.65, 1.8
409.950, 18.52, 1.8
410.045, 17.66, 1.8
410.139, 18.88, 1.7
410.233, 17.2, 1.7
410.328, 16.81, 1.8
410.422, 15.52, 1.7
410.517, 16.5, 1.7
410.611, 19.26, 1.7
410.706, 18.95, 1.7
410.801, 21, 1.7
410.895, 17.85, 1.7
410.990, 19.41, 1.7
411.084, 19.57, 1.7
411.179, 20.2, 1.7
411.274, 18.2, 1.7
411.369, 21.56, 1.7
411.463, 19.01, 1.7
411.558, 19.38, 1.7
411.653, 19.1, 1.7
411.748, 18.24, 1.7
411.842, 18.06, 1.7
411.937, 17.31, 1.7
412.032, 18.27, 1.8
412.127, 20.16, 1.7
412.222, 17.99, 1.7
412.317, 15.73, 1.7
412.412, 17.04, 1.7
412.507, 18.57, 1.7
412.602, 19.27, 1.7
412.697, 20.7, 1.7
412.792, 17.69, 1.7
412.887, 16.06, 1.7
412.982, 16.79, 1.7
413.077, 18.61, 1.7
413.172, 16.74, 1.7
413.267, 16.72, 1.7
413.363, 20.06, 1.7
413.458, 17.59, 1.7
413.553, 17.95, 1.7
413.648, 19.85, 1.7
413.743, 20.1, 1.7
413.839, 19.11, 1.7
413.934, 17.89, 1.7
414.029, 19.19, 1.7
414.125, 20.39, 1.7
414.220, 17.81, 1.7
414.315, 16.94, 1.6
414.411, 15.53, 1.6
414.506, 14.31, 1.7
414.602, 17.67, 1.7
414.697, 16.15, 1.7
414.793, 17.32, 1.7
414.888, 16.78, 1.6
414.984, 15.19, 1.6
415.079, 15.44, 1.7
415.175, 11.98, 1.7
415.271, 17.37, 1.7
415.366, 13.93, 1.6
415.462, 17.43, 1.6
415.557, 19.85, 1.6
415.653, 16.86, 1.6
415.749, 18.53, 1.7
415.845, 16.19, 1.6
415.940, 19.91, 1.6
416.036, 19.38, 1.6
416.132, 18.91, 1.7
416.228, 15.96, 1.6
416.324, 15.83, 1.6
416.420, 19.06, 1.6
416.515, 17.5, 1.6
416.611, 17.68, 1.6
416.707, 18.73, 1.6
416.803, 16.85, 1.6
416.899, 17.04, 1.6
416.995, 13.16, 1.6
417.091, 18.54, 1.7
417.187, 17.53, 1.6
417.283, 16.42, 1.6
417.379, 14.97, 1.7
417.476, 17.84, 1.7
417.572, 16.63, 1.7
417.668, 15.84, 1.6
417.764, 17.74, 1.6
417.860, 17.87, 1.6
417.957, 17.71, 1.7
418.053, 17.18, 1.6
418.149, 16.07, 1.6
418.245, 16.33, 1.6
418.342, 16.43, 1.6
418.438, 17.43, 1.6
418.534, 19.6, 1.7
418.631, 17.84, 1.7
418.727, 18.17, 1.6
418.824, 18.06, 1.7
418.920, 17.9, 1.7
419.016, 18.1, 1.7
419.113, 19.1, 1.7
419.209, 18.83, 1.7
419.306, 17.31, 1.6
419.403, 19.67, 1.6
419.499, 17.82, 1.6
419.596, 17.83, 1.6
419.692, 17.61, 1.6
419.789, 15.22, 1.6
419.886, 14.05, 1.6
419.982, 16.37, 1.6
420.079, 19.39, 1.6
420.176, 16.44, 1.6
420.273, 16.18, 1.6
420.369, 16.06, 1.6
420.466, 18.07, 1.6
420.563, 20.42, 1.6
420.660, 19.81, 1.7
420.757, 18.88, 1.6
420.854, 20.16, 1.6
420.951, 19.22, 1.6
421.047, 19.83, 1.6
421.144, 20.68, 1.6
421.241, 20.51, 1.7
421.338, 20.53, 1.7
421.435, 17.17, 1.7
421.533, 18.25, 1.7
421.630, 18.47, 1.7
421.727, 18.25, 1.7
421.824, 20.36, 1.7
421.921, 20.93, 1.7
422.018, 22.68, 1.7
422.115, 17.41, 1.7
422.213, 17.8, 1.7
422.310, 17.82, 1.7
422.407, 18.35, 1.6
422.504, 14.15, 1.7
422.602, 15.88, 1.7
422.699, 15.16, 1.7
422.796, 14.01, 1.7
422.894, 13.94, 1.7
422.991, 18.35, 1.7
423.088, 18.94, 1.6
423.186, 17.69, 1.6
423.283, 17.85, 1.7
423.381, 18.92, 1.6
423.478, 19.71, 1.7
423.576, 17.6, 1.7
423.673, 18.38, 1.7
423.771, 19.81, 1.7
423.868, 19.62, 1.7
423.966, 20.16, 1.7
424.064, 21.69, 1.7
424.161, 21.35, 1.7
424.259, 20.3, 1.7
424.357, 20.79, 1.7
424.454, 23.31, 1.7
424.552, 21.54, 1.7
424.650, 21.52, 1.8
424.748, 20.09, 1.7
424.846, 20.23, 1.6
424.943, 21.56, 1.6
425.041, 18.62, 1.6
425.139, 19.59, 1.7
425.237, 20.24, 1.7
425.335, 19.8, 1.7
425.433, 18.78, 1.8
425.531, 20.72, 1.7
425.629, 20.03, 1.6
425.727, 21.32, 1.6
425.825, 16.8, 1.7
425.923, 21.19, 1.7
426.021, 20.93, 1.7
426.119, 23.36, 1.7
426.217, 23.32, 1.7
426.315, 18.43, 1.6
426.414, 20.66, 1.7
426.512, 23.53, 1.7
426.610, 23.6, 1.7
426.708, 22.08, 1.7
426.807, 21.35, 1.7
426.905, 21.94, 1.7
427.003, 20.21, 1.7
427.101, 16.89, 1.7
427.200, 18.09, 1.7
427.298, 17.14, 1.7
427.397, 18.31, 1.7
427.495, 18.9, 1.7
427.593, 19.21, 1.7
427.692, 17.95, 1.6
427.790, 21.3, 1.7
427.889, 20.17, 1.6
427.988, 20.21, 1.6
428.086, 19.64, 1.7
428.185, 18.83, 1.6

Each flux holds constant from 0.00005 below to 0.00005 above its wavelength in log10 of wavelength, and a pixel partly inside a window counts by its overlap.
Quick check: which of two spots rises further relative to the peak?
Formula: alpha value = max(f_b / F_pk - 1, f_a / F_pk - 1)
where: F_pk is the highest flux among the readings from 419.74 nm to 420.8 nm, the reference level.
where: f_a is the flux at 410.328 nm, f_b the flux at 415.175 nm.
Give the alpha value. -0.18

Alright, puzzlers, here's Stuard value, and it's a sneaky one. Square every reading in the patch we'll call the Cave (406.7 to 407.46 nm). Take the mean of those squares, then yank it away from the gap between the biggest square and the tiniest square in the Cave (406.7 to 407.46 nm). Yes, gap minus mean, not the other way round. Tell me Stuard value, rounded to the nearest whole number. -177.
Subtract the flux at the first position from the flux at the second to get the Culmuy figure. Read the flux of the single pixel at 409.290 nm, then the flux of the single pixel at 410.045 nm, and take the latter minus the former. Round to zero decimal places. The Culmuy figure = -4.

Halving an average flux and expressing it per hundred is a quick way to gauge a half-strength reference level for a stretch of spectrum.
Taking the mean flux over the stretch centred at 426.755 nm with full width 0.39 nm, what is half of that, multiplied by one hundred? 1112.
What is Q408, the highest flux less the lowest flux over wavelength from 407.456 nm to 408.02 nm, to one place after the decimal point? 3.7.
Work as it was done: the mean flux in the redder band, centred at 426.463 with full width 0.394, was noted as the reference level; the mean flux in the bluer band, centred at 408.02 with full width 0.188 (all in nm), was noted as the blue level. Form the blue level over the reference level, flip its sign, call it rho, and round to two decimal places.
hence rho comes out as -0.79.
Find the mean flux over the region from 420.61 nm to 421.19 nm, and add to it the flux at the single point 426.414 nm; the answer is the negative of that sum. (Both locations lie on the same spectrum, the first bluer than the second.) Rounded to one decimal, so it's -40.4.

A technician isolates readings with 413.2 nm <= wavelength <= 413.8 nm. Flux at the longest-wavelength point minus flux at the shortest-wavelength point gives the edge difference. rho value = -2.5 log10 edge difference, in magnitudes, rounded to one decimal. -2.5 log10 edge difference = -1.3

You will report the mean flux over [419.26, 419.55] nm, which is 18.3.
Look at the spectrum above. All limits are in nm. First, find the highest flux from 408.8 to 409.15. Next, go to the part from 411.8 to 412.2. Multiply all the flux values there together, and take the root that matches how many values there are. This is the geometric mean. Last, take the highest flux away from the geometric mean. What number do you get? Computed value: -4.9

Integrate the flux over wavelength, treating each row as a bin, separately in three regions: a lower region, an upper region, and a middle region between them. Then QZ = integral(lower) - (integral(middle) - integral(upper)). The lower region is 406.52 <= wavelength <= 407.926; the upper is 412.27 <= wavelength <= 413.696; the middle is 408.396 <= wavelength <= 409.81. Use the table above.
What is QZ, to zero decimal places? 23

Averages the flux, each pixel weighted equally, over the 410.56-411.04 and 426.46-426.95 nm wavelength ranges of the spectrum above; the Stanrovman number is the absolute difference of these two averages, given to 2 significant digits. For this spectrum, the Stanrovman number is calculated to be 3.2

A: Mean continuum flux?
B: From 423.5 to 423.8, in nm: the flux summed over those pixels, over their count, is 18.6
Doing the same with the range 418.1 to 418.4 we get 16.3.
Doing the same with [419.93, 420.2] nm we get 17.4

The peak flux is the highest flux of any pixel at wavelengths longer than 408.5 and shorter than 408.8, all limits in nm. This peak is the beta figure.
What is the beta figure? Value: 21.82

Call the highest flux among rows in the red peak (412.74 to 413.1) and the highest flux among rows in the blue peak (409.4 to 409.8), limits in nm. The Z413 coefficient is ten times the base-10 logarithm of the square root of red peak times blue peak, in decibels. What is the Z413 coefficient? 12.9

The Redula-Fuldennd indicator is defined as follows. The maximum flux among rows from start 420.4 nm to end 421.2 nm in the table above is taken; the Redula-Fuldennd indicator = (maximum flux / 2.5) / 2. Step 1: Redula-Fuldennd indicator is 4.14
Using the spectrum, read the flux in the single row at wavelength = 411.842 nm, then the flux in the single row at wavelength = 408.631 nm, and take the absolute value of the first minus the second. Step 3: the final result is 3.5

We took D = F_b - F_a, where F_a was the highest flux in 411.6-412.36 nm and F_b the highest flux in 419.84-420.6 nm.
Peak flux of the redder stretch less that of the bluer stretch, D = 0.3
